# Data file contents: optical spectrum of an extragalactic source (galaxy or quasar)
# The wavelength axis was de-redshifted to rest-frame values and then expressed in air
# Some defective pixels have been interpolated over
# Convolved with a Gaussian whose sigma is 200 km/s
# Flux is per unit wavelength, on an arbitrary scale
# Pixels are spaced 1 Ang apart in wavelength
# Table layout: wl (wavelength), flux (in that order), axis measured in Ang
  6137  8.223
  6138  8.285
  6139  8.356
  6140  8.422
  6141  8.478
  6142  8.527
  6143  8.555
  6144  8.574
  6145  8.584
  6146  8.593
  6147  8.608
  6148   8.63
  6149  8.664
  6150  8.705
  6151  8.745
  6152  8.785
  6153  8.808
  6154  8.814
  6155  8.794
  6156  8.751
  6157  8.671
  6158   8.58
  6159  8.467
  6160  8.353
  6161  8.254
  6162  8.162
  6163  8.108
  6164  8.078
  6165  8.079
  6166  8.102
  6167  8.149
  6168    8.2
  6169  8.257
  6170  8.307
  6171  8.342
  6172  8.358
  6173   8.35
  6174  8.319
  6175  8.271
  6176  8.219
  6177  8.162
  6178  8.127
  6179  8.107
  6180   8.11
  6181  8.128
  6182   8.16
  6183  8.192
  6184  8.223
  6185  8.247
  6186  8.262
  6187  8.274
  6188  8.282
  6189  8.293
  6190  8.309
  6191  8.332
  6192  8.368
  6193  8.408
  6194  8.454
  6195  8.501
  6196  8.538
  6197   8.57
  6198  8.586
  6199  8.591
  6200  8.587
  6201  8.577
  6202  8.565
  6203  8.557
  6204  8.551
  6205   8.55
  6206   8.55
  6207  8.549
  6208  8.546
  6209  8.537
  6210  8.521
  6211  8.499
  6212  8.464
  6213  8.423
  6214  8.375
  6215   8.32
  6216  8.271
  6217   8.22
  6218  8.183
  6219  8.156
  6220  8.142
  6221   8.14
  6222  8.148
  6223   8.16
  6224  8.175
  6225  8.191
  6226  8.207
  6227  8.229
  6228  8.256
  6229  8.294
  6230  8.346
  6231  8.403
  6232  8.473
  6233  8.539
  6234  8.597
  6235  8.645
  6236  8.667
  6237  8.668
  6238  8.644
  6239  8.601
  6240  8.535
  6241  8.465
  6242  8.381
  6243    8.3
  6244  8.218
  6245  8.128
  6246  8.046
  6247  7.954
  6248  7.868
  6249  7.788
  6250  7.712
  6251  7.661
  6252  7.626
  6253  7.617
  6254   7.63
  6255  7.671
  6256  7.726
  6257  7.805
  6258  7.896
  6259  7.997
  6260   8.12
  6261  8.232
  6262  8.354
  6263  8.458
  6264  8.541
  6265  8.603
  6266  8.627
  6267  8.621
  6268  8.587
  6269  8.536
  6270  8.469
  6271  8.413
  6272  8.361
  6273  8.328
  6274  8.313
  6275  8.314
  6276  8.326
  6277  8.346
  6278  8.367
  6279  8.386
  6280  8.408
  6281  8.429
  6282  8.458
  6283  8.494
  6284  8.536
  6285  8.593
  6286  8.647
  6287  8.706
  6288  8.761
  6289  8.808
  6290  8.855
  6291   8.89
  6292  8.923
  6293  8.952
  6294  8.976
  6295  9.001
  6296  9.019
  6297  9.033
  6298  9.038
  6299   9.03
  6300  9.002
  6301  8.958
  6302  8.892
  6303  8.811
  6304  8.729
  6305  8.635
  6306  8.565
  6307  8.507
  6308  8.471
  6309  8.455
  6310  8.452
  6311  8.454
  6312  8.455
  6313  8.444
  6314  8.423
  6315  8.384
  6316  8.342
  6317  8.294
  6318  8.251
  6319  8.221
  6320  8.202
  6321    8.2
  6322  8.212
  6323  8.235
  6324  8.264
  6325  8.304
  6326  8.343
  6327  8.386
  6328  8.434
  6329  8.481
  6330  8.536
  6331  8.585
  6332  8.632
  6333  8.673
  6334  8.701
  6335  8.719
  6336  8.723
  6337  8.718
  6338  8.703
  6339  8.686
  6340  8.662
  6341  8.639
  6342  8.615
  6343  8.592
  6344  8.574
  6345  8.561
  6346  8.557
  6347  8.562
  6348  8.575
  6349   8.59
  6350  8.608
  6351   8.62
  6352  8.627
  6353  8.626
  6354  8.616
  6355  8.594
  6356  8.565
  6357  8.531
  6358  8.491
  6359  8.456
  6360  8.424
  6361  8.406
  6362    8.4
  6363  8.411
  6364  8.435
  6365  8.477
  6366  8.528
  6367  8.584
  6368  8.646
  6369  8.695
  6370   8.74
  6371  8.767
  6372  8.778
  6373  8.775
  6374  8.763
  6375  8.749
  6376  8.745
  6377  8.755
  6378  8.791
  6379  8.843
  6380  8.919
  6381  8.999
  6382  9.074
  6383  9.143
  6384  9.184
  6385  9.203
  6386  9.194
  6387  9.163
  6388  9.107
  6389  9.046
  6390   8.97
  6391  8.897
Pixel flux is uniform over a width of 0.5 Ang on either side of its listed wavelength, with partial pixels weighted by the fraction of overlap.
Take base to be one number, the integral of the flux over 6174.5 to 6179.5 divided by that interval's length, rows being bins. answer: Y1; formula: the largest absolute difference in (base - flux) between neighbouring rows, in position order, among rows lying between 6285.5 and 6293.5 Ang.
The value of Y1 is 0.059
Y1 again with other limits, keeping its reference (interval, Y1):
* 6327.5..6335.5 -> 0.055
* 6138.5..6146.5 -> 0.066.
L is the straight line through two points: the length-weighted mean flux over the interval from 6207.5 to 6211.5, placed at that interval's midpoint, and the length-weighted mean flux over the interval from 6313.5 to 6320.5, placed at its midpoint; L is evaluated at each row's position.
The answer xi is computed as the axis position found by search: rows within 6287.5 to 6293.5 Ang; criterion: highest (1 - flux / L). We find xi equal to 6288 Ang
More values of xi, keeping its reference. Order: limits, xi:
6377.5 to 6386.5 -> 6378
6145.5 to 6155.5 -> 6146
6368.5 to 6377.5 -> 6369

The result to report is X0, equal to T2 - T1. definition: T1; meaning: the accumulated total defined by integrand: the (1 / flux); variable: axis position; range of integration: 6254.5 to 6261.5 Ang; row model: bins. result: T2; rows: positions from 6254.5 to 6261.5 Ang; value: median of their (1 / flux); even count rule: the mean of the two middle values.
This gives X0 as -0.8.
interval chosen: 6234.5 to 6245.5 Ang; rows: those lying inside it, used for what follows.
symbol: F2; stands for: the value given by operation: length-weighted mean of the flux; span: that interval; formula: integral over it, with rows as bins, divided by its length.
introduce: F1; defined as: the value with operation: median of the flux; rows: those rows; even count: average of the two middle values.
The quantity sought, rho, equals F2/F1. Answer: 0.99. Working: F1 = 8.5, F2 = 8.5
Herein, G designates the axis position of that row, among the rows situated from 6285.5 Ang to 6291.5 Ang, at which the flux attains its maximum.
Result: 6291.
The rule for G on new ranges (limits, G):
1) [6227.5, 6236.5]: 6236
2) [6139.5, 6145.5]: 6145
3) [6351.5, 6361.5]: 6352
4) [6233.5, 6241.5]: 6237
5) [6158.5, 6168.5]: 6159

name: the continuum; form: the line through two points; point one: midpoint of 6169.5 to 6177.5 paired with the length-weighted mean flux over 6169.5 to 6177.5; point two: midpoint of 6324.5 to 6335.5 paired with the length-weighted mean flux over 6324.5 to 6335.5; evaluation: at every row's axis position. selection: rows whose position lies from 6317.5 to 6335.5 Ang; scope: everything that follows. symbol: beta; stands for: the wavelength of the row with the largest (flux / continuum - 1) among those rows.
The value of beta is 6335 Ang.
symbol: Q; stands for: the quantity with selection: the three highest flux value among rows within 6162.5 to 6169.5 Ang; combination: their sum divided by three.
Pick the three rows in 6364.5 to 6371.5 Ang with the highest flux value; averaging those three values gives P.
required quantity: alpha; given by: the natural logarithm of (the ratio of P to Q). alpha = 0.063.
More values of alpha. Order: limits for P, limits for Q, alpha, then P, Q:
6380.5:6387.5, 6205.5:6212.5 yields 0.073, 9.19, 8.55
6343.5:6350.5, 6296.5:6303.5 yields -0.050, 8.59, 9.03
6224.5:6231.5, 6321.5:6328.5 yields -0.005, 8.35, 8.39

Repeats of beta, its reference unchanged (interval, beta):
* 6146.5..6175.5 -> 6154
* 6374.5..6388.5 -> 6385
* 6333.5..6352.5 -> 6336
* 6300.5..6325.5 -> 6301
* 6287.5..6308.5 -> 6298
